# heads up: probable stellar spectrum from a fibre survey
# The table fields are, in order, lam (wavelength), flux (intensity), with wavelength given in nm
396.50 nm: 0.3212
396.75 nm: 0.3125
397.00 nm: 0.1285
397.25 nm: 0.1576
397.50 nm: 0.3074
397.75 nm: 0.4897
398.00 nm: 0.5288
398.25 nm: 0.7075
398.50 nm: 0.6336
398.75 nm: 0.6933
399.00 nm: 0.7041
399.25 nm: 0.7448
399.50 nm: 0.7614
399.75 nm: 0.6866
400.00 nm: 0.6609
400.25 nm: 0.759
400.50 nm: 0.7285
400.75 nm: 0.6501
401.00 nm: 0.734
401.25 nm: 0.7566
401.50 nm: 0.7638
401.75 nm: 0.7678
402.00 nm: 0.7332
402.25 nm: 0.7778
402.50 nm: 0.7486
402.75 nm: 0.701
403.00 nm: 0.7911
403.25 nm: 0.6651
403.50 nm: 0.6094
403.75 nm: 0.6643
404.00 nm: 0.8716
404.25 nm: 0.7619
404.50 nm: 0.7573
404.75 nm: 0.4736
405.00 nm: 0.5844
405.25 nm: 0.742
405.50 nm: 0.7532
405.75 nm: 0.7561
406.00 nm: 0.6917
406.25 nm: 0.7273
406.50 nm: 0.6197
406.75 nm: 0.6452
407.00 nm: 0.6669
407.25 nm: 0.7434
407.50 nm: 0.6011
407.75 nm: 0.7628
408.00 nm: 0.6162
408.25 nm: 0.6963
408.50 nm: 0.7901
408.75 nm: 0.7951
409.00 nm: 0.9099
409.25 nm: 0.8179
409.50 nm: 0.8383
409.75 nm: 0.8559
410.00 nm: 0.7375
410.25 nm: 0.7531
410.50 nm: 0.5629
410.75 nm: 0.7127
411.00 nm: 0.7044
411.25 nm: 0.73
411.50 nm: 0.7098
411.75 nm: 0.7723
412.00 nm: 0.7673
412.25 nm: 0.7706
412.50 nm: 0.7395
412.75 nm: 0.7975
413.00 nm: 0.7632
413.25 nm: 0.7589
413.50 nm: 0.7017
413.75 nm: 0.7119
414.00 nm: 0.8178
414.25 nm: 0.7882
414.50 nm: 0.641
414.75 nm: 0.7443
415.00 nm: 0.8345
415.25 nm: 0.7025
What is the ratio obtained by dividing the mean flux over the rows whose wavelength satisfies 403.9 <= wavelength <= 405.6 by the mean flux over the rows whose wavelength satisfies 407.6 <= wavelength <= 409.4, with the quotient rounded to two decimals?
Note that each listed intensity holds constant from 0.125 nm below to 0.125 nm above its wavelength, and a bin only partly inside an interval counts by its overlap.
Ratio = 0.92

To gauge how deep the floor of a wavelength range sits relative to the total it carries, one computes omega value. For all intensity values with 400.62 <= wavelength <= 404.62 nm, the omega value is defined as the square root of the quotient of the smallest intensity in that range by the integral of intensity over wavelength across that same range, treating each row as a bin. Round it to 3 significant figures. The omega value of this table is 0.455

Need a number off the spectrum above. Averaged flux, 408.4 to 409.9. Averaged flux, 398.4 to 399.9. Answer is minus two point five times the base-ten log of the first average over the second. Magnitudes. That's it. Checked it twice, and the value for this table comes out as -0.18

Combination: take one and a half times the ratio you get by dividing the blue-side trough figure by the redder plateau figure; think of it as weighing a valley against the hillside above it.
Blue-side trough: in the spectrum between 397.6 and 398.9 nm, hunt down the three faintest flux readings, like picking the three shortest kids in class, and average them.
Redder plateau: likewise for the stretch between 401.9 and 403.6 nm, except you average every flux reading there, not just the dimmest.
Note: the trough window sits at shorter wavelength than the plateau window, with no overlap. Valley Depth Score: 1.15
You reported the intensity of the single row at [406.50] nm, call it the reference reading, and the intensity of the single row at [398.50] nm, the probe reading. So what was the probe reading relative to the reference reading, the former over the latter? 1.02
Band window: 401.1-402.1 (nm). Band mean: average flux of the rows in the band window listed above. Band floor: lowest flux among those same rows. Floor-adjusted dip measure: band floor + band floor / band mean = 1.7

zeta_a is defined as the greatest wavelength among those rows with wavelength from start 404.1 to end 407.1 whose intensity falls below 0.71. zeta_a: 407.00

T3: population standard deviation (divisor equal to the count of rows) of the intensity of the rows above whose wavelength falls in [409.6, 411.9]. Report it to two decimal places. 0.07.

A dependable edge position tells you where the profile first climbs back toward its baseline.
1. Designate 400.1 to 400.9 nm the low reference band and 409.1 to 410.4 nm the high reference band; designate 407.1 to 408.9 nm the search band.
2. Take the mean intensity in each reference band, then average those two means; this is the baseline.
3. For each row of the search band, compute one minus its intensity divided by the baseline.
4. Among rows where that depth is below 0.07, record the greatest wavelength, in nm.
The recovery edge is 408.75 nm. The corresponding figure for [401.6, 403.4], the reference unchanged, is 403.00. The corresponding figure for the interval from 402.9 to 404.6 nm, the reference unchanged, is 404.50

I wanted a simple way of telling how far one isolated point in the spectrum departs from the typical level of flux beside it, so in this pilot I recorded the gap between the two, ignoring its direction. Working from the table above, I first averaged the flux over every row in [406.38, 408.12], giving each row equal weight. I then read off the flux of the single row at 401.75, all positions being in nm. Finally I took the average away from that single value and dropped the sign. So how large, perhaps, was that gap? 0.10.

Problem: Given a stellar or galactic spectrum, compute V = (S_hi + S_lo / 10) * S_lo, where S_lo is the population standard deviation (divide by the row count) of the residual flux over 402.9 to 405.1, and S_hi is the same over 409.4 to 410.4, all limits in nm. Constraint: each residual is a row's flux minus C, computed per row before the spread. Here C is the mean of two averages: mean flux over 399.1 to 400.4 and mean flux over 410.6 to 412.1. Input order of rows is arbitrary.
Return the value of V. 0.007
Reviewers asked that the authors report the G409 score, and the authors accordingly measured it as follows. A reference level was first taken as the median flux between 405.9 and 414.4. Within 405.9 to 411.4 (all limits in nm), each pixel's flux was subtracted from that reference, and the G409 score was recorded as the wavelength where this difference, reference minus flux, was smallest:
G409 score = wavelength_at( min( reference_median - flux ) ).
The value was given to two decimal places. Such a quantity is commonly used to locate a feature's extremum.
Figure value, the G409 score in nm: 409.00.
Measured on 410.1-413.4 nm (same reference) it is 412.75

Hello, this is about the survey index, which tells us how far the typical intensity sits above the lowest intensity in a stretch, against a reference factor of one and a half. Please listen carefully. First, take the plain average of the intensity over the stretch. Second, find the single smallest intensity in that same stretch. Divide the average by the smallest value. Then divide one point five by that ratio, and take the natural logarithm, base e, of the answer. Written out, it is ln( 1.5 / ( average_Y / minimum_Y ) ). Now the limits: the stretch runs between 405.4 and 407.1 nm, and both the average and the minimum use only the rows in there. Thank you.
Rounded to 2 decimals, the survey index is 0.29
